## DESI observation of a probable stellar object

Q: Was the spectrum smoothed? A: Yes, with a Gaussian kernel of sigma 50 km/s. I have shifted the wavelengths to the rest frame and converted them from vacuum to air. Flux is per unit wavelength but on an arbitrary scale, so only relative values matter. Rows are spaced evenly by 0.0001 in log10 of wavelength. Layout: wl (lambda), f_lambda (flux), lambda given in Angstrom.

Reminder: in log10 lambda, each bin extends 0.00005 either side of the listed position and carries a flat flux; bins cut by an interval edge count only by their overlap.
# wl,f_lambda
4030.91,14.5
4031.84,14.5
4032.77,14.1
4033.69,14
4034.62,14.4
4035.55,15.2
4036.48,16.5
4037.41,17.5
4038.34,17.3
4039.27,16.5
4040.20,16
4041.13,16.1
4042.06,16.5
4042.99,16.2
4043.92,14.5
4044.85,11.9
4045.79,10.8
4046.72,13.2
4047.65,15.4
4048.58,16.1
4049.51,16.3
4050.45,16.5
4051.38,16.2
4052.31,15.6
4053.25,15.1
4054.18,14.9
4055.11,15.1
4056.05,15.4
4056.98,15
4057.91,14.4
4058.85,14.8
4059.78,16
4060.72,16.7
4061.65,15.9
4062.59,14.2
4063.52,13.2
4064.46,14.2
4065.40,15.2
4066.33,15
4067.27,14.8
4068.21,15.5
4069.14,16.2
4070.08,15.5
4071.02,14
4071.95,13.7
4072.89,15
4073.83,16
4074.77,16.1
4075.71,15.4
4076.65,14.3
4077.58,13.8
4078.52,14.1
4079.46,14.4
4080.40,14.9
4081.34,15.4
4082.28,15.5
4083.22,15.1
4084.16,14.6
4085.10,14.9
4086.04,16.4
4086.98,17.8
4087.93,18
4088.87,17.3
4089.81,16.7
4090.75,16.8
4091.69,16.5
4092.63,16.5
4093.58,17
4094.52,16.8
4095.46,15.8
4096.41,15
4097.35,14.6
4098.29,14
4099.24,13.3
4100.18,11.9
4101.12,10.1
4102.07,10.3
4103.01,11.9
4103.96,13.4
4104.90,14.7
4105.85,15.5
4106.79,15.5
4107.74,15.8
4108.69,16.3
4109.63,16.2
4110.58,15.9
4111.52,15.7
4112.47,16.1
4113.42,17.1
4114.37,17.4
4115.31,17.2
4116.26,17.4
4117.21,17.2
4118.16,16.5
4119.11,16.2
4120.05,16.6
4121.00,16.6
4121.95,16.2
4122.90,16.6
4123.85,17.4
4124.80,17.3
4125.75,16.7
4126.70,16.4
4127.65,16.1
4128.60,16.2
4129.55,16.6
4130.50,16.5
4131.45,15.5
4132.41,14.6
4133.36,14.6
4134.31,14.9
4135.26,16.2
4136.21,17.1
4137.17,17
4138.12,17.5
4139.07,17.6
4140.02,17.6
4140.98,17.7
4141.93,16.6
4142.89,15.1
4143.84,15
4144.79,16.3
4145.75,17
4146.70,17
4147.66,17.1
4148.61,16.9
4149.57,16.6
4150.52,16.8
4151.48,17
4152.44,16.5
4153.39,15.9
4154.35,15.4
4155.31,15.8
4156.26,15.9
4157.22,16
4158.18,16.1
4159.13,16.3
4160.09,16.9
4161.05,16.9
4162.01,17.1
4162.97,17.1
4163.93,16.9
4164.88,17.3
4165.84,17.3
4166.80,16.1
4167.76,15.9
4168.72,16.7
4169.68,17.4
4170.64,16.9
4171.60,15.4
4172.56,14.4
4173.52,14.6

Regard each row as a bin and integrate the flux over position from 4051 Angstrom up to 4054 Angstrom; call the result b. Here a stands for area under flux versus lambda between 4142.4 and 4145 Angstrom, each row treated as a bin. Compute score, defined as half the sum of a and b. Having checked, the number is 43.3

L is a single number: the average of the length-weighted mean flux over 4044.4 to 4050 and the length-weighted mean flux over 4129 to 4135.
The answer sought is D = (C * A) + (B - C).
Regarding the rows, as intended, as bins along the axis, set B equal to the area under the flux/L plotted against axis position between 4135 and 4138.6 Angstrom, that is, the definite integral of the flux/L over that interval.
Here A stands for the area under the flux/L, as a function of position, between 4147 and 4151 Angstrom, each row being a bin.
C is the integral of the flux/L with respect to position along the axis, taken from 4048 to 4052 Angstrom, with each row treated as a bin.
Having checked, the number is 20.0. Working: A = 4.58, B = 4.2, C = 4.4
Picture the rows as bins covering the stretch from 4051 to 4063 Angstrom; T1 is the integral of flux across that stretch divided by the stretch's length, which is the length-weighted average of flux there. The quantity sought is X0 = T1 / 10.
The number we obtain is 1.53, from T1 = 15.3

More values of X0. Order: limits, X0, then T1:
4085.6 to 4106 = 1.50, 15.0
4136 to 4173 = 1.66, 16.6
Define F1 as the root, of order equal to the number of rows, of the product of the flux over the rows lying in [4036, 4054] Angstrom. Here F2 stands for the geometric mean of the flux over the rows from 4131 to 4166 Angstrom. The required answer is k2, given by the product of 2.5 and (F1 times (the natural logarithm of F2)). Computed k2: 108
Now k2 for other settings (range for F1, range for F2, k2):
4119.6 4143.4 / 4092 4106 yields 108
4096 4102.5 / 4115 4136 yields 88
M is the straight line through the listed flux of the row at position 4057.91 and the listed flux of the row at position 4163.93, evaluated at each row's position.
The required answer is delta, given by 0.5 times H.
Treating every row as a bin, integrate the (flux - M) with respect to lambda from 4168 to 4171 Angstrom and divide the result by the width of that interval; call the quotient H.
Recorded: -0.06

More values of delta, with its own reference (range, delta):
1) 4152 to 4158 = -0.38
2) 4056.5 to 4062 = 0.51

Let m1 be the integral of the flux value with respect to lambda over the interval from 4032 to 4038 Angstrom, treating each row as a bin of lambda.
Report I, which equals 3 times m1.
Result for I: 275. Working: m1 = 92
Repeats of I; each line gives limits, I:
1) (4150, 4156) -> 292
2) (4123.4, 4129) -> 280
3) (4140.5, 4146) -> 268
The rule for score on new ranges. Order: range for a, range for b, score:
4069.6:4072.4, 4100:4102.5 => 33.5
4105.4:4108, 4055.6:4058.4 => 41.2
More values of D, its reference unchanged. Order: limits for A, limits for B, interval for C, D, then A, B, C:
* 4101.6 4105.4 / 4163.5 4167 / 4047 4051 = 13.8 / 3.25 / 4.0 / 4.3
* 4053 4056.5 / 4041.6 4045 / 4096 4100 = 13.4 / 3.60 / 3.5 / 3.8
